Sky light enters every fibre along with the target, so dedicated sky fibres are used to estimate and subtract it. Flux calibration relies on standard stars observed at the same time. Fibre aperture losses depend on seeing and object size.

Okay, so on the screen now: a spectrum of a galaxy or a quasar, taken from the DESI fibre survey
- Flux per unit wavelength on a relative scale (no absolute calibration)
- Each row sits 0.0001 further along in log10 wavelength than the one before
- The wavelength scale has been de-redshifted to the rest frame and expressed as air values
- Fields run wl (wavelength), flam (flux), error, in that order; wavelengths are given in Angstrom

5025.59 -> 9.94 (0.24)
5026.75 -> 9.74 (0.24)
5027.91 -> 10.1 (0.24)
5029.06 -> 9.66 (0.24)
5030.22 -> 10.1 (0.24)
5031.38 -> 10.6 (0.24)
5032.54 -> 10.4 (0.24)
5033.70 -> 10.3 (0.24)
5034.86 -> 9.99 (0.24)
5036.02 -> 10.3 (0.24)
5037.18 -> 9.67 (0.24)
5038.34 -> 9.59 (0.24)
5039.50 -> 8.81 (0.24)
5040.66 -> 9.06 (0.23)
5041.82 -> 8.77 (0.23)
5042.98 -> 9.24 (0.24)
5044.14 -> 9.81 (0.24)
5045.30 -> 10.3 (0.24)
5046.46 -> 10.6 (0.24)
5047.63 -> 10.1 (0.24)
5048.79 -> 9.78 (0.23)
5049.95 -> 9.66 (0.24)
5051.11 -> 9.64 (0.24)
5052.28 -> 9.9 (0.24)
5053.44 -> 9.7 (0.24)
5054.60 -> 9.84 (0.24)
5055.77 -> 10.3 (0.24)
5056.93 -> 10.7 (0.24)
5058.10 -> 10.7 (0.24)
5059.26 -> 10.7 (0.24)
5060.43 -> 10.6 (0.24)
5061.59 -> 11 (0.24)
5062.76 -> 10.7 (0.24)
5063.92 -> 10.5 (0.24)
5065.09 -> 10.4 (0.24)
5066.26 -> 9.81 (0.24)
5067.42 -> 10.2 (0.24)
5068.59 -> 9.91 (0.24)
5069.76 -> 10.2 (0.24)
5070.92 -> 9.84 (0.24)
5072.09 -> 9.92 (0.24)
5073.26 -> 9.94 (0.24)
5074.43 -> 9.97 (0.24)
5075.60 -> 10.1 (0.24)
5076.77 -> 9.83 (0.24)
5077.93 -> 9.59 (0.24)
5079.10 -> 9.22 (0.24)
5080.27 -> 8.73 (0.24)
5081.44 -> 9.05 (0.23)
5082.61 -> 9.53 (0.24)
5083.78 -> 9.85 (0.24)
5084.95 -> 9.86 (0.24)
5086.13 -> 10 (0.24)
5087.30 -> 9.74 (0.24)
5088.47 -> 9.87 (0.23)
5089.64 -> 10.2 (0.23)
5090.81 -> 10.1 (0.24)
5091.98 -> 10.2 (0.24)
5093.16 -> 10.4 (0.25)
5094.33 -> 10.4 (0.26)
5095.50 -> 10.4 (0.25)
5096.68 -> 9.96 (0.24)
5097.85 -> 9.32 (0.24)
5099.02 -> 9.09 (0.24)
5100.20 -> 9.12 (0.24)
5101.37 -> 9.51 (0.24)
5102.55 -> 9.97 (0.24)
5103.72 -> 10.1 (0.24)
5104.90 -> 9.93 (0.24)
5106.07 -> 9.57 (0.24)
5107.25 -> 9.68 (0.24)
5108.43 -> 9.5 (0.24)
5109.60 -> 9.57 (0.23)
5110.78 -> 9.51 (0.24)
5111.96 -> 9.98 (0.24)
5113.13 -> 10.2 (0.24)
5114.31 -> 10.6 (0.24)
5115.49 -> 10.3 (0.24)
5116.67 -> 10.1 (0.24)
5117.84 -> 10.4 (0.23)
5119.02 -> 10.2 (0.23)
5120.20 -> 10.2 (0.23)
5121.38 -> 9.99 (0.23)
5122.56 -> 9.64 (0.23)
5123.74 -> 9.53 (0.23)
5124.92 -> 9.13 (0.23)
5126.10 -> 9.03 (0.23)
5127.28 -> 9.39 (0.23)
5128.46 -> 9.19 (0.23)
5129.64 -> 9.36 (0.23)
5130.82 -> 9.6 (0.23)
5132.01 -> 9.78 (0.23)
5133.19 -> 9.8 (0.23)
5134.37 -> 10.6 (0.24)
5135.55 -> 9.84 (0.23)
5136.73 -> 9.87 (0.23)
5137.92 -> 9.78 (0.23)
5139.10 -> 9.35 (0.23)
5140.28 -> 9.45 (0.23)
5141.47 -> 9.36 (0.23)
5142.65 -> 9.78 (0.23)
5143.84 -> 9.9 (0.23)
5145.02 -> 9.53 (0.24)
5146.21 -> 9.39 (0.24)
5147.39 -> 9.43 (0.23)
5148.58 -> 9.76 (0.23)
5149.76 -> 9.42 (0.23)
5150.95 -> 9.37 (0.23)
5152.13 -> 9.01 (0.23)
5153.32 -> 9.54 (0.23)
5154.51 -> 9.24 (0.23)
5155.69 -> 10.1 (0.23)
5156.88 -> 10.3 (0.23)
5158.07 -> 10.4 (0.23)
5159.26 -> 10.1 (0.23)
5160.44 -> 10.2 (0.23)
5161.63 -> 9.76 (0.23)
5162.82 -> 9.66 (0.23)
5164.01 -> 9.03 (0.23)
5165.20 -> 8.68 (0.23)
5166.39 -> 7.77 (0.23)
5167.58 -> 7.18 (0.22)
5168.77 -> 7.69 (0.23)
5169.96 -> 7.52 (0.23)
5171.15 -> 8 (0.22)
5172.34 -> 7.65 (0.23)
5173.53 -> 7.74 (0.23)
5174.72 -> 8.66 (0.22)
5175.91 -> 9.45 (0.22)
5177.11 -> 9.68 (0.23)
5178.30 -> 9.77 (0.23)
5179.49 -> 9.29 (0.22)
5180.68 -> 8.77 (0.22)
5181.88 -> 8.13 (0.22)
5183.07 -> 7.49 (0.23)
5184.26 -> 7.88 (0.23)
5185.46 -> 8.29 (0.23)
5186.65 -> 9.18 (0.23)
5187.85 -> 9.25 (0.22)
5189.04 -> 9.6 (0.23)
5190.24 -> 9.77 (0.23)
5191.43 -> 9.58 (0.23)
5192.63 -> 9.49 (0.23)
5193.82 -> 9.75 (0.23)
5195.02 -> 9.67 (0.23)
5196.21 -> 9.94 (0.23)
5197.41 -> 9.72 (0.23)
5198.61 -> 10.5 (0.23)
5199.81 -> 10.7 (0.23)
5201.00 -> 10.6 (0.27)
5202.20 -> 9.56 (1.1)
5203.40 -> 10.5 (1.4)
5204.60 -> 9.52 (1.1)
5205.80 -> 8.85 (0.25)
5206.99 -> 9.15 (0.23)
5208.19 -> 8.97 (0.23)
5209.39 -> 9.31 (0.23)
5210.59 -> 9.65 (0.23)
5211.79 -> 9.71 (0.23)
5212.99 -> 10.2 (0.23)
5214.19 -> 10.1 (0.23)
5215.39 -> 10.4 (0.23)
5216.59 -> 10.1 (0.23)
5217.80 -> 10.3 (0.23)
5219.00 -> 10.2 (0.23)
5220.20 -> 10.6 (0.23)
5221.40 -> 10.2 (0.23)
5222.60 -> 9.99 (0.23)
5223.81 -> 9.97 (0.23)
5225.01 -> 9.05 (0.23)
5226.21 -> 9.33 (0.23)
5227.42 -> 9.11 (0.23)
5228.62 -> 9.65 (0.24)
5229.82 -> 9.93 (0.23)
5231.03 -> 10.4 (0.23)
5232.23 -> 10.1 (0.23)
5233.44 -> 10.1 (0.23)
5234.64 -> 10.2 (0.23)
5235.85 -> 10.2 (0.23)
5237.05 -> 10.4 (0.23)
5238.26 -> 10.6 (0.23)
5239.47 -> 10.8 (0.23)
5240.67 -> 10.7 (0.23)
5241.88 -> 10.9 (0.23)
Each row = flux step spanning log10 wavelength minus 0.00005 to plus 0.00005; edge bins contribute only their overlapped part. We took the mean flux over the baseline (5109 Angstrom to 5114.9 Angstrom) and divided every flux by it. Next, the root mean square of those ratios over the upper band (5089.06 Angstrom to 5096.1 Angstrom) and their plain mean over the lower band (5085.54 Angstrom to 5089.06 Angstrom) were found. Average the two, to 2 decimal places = 1.01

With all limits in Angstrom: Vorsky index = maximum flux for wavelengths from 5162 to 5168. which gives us 9.66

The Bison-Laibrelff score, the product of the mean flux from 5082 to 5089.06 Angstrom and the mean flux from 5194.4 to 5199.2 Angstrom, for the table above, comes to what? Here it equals 98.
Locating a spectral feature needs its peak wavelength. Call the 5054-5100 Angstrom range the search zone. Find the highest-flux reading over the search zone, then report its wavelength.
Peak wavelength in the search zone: 5061.59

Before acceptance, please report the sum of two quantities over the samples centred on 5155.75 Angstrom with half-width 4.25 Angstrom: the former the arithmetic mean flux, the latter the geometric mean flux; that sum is 19.6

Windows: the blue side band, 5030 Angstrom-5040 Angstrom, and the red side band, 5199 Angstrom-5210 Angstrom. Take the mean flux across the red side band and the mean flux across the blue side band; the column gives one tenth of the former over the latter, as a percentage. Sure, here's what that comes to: 9.7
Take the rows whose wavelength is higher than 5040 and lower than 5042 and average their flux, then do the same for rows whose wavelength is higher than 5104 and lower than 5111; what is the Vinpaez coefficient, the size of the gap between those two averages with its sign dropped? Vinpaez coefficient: 0.7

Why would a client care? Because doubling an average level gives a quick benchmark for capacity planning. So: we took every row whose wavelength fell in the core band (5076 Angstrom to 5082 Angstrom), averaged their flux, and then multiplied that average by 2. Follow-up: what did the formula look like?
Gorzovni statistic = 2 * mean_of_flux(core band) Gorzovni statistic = 18.6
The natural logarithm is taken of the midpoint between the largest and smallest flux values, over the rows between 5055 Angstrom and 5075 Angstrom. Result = 2.34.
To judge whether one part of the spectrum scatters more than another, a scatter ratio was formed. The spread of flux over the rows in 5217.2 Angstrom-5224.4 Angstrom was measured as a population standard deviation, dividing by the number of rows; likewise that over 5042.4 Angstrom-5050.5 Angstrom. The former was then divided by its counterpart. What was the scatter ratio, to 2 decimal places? 0.51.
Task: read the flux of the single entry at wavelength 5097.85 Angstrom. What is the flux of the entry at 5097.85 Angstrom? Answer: 9.32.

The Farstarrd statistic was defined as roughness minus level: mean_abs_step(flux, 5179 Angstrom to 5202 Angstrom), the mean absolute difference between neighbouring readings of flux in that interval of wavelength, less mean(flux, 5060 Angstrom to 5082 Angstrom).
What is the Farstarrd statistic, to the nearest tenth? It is -9.6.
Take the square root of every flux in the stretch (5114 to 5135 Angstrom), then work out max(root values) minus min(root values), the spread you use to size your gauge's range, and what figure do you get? 0.25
